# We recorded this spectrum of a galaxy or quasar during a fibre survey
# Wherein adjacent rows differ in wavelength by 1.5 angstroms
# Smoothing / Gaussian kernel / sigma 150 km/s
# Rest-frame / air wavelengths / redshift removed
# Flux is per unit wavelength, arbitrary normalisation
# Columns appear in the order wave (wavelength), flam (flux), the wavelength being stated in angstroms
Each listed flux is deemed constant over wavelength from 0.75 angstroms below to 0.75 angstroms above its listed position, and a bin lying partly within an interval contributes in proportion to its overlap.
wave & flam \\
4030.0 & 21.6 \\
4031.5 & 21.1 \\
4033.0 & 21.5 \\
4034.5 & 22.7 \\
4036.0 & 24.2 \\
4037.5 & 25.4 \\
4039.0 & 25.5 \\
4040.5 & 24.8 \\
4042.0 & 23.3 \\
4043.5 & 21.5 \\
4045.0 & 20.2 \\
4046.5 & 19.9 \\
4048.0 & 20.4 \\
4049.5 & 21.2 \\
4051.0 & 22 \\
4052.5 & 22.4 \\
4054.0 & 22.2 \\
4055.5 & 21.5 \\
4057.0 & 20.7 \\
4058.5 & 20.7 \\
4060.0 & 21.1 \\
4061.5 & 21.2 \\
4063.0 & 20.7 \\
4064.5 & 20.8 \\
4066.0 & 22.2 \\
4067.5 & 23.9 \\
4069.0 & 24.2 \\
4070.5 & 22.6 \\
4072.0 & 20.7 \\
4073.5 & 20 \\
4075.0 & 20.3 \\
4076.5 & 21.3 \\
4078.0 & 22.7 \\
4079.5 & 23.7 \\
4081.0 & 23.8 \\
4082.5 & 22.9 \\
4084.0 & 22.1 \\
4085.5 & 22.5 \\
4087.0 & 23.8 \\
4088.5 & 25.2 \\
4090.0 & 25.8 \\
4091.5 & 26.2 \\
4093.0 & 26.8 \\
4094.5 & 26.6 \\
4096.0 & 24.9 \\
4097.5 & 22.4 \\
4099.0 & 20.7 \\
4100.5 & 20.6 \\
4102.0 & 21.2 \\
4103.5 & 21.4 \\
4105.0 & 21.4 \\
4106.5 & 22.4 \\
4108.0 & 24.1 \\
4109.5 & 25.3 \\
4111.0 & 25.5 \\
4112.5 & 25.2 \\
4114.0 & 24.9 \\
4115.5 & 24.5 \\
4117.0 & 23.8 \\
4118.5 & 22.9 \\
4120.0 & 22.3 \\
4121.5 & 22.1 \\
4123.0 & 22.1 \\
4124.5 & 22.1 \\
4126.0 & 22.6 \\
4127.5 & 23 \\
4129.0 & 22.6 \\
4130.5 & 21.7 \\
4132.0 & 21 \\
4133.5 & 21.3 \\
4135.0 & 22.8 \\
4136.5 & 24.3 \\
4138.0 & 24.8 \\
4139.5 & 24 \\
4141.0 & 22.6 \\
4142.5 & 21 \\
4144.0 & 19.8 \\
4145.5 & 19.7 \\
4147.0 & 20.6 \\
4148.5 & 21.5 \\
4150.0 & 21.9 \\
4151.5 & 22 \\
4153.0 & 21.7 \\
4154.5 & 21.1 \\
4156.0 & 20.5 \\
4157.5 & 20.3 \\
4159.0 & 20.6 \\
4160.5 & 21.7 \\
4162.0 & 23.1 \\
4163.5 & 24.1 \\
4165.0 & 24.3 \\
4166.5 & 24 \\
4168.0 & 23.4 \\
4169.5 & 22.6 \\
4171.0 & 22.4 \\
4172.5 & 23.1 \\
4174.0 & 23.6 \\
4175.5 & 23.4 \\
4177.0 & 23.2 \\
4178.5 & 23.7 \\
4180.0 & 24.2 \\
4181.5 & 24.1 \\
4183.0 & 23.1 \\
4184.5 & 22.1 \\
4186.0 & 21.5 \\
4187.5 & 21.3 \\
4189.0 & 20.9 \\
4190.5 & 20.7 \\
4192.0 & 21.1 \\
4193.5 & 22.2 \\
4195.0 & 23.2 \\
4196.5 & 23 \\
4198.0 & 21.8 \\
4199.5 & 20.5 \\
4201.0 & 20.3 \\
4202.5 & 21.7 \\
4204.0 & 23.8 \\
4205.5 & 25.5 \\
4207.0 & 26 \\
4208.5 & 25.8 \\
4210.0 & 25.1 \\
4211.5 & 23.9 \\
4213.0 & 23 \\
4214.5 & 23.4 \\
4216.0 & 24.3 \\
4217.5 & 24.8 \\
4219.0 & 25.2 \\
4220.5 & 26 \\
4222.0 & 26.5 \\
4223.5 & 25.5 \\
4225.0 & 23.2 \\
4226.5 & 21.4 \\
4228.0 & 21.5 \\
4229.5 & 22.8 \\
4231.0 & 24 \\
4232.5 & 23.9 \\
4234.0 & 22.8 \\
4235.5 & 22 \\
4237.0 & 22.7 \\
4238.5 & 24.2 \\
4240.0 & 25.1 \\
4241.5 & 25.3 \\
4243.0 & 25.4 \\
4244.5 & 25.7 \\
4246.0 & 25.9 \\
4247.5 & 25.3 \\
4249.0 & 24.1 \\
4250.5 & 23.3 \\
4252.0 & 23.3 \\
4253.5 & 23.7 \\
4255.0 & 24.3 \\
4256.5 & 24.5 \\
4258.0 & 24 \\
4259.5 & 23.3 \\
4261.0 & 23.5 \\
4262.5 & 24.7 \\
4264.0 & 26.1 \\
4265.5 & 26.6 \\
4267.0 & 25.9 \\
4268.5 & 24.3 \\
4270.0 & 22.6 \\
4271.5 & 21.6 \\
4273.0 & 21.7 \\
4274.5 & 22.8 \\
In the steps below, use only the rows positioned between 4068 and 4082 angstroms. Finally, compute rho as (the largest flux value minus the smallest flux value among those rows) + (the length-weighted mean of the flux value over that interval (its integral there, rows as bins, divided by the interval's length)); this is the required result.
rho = 26.4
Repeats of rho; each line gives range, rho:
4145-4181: 27.0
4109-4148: 28.6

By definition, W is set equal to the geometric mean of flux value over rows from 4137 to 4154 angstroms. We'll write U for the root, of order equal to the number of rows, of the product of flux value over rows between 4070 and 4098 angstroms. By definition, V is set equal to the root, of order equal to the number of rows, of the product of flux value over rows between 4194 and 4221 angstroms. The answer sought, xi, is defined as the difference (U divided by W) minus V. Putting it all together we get -22.6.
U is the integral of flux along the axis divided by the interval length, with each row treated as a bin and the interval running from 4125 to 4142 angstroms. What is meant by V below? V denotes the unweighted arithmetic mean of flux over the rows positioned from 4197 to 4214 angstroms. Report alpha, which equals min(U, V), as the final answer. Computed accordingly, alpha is 22.8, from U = 22.8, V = 23.4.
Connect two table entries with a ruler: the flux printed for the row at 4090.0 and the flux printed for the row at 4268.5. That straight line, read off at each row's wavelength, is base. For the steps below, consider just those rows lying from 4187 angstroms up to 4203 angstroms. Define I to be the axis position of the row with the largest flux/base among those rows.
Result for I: 4195.0 angstroms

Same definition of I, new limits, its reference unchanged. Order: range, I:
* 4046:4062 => 4052.5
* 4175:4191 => 4180.0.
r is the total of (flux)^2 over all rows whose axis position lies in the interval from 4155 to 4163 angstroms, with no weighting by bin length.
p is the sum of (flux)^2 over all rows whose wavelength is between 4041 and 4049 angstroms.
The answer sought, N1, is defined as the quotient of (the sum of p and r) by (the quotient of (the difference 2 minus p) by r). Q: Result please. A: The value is -4563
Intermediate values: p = 2225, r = 2261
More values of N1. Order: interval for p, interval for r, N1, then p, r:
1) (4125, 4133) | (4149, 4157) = -4452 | 2462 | 2300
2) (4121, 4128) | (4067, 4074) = -4987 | 2505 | 2496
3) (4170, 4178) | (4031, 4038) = -5287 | 2678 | 2654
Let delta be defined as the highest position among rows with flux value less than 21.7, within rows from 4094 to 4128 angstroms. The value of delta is 4105.0 angstroms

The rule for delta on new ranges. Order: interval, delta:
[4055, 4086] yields 4076.5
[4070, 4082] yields 4076.5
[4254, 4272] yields 4271.5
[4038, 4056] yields 4055.5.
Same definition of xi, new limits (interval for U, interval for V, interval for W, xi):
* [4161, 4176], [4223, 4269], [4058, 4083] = -23.0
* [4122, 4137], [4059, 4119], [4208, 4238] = -22.0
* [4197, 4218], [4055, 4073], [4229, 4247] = -20.7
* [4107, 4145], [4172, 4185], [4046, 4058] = -22.3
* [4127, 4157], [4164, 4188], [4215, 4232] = -22.2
